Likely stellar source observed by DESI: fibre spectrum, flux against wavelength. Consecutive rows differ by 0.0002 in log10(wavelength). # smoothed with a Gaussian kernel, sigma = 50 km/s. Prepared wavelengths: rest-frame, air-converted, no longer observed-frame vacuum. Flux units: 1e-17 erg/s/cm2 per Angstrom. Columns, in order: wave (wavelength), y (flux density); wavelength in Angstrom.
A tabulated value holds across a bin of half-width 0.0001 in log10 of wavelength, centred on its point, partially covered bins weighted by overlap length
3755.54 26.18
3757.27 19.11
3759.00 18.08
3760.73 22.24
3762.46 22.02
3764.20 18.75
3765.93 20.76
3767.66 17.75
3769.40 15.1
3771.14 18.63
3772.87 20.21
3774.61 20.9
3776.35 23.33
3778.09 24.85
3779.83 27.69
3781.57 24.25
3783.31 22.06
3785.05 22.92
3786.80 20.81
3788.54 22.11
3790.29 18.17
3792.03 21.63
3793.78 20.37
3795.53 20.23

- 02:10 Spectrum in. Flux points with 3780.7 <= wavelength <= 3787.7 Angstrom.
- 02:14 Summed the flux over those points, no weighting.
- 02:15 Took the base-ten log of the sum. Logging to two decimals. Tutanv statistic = 1.95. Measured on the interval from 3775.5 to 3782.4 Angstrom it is 2.00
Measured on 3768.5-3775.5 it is 1.87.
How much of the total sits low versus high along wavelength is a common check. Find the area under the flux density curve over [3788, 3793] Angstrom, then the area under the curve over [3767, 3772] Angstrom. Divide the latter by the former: 0.83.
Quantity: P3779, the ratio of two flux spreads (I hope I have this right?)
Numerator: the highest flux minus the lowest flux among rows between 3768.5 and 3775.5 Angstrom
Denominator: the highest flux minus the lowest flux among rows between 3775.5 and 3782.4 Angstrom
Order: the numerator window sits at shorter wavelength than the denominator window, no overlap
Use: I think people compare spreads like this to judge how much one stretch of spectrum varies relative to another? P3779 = 1.33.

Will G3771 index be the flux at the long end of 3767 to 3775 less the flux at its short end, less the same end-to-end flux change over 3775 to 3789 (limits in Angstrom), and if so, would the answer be 4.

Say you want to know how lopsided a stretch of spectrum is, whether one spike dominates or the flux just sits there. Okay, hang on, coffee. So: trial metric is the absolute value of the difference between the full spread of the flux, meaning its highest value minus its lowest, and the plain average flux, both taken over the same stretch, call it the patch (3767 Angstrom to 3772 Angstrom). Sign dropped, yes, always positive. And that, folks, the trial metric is 13.6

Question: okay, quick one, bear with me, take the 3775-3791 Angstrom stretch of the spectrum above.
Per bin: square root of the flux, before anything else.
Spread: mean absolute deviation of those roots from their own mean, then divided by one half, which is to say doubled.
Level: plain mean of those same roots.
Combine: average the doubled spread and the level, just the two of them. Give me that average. 2.59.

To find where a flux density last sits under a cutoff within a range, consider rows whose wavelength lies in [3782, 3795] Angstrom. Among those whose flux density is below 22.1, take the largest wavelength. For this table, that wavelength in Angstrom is 3793.78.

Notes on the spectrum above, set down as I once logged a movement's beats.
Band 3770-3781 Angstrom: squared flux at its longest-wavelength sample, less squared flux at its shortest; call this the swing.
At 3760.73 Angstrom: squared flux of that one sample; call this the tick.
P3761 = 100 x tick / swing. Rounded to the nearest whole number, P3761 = 118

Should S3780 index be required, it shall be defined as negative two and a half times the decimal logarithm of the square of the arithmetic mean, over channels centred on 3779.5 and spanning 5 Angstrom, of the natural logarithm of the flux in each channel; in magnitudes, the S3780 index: -2.55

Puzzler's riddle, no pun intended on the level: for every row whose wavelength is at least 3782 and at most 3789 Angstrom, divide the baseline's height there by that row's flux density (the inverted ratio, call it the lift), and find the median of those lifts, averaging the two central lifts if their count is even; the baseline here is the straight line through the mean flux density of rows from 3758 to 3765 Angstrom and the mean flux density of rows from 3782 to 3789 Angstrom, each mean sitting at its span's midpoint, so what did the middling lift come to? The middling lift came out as 1.00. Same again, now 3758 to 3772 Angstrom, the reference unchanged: 1.10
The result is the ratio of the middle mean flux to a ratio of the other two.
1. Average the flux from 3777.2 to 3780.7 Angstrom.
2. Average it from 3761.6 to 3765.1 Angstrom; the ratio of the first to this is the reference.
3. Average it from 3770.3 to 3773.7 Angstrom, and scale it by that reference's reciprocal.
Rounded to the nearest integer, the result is 15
